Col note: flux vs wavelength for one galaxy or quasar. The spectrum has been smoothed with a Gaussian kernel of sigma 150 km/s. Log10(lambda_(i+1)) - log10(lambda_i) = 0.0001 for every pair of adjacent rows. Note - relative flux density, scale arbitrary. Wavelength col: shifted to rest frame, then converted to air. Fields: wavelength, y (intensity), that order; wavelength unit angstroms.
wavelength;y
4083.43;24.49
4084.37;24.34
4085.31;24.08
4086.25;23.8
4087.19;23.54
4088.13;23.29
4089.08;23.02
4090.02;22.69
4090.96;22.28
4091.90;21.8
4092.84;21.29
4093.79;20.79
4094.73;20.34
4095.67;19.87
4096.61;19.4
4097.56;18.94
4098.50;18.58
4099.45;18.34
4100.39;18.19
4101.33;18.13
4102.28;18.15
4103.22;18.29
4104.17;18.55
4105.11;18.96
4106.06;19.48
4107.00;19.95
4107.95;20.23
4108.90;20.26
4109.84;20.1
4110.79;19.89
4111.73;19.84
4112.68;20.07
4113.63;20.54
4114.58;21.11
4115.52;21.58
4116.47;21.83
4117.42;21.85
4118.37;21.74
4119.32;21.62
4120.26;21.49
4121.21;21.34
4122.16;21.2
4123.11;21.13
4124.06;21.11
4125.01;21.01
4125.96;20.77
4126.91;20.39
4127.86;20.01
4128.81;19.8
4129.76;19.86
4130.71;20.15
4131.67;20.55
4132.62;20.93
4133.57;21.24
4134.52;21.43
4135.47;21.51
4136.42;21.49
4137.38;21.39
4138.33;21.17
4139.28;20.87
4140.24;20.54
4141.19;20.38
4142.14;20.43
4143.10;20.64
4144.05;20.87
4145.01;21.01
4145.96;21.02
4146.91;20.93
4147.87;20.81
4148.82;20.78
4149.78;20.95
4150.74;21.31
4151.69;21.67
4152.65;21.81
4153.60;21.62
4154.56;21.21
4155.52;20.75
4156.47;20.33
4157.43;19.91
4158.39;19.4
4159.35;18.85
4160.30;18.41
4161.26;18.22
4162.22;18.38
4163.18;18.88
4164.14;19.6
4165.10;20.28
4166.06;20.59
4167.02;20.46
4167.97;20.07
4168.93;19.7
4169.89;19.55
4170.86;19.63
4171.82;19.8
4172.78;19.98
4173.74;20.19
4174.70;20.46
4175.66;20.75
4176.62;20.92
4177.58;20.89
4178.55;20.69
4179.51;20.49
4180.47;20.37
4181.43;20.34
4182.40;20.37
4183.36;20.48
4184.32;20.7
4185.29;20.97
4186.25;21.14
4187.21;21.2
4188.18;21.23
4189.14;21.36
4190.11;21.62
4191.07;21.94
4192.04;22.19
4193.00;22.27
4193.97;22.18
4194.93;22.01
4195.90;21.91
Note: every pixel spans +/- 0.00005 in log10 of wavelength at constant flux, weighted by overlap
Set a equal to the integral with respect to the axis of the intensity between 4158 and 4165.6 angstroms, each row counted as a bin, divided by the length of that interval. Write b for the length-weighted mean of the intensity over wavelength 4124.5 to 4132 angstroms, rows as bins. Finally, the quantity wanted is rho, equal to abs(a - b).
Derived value 1.30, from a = 19.0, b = 20.3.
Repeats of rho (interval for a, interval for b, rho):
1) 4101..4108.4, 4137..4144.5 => 1.82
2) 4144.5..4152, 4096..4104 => 2.53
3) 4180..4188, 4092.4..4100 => 1.05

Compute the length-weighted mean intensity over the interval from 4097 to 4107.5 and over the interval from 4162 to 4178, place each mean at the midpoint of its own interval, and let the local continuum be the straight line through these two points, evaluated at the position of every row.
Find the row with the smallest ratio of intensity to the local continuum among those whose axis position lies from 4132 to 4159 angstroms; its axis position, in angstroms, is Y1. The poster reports 4158.39 angstroms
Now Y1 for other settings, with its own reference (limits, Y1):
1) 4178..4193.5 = 4181.43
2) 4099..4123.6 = 4101.33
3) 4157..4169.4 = 4161.26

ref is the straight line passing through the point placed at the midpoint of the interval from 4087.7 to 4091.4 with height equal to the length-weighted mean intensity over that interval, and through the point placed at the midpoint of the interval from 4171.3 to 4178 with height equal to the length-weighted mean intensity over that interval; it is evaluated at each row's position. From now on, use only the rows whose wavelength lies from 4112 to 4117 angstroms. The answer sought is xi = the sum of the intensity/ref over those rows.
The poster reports 4.8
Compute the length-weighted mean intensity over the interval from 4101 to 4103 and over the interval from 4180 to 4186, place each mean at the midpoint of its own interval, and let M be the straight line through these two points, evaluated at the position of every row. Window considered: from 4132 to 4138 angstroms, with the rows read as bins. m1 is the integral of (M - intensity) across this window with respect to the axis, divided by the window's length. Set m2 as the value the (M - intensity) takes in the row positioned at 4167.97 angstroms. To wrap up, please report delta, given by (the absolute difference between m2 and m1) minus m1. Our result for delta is 4.4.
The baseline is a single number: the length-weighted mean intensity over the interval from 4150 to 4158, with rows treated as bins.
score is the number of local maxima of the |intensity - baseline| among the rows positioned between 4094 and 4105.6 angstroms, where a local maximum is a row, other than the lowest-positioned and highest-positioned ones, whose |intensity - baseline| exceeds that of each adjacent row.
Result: 1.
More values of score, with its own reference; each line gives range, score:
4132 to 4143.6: 2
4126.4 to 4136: 1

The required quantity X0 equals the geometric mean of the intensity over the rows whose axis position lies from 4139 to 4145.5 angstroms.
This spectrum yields 20.7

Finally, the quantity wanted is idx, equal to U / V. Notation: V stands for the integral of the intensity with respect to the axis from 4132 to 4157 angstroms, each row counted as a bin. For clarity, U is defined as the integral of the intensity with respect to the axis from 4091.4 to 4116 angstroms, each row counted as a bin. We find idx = 0.92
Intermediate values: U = 485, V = 526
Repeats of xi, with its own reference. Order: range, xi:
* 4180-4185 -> 5.1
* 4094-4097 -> 2.6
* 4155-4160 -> 4.7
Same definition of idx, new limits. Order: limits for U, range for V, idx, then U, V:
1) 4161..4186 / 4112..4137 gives 0.96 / 503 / 524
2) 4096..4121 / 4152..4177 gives 1.00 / 498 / 500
